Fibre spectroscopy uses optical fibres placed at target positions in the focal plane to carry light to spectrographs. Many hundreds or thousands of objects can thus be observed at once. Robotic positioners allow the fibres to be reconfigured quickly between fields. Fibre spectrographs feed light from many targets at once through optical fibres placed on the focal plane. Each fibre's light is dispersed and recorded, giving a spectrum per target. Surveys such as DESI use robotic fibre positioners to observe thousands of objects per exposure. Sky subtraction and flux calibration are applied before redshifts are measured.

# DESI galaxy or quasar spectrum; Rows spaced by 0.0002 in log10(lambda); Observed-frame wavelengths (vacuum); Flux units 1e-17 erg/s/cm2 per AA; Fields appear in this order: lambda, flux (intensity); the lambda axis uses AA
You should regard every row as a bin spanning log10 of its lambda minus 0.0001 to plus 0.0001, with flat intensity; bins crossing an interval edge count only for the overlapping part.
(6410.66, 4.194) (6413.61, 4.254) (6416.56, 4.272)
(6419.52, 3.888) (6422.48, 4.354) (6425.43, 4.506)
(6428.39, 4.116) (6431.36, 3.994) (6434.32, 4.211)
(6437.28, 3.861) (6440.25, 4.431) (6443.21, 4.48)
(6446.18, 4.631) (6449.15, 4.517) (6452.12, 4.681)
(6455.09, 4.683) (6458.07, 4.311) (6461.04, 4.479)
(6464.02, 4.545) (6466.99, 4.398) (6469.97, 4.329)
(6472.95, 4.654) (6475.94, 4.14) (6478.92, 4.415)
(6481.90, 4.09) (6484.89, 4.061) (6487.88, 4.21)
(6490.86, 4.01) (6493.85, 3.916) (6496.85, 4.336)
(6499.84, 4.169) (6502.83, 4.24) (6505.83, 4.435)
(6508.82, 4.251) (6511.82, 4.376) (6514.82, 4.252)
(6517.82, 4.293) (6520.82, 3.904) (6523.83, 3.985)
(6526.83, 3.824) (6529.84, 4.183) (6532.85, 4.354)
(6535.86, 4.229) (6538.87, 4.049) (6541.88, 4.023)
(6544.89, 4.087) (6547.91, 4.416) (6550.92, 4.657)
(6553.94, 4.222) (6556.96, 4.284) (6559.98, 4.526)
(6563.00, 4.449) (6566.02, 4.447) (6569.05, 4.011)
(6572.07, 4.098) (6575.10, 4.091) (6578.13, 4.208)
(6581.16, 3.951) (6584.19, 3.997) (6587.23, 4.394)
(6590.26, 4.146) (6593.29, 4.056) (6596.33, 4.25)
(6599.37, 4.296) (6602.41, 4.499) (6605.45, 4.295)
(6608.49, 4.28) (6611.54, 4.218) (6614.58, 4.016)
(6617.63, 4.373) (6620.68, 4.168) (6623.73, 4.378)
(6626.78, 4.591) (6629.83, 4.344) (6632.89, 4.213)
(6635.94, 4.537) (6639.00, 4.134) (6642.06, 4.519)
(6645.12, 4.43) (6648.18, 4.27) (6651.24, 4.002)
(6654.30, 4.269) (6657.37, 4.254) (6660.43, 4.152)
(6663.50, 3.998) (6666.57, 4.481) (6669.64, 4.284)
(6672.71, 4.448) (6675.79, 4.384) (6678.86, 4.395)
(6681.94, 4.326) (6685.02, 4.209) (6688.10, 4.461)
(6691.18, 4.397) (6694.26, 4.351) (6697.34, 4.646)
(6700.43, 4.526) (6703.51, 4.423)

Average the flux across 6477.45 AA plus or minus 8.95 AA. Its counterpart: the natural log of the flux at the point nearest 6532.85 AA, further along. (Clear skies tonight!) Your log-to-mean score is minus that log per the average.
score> -0.344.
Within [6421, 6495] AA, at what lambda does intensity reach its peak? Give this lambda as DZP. 6455.09 AA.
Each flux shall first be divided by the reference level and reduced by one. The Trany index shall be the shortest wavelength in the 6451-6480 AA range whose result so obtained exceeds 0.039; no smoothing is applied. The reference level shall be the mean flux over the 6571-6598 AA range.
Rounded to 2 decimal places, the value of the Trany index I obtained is 6452.12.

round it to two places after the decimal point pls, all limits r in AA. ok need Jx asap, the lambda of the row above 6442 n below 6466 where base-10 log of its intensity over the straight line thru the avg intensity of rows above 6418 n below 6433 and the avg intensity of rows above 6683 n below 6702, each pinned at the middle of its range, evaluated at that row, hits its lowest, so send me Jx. 6458.07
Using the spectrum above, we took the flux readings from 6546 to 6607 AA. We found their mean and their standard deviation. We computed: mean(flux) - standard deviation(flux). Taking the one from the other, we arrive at 4.07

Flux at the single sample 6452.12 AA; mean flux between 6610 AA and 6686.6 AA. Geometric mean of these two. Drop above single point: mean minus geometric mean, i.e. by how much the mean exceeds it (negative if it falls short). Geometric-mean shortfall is -0.189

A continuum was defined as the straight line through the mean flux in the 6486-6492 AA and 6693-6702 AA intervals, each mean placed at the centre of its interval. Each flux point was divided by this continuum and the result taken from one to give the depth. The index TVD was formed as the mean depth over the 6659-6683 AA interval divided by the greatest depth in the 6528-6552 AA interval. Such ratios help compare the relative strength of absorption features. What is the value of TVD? 0.75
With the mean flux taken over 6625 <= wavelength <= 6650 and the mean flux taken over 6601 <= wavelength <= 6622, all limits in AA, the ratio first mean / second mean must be 1.03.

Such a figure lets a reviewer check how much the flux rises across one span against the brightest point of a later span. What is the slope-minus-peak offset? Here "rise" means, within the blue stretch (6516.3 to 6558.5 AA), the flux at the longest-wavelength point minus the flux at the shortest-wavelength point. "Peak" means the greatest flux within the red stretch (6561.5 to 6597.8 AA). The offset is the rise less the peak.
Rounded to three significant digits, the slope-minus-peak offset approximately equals -4.46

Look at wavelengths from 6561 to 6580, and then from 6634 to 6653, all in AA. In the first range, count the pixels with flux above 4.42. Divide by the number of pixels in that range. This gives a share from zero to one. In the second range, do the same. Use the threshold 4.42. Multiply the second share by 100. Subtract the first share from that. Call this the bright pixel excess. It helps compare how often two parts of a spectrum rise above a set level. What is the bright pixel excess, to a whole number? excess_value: 50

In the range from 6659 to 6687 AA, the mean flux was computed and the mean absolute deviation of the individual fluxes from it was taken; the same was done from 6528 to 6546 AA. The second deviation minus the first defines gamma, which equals -0.02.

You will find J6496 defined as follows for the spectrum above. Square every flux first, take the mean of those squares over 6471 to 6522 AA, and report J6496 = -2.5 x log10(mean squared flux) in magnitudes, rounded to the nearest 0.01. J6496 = -3.13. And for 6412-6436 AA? -3.12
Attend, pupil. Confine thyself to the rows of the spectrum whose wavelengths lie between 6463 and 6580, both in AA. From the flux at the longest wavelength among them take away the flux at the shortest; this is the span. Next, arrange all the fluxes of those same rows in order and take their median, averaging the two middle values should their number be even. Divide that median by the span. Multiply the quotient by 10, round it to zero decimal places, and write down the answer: -125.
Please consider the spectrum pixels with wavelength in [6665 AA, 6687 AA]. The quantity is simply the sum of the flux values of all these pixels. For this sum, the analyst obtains 30.5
